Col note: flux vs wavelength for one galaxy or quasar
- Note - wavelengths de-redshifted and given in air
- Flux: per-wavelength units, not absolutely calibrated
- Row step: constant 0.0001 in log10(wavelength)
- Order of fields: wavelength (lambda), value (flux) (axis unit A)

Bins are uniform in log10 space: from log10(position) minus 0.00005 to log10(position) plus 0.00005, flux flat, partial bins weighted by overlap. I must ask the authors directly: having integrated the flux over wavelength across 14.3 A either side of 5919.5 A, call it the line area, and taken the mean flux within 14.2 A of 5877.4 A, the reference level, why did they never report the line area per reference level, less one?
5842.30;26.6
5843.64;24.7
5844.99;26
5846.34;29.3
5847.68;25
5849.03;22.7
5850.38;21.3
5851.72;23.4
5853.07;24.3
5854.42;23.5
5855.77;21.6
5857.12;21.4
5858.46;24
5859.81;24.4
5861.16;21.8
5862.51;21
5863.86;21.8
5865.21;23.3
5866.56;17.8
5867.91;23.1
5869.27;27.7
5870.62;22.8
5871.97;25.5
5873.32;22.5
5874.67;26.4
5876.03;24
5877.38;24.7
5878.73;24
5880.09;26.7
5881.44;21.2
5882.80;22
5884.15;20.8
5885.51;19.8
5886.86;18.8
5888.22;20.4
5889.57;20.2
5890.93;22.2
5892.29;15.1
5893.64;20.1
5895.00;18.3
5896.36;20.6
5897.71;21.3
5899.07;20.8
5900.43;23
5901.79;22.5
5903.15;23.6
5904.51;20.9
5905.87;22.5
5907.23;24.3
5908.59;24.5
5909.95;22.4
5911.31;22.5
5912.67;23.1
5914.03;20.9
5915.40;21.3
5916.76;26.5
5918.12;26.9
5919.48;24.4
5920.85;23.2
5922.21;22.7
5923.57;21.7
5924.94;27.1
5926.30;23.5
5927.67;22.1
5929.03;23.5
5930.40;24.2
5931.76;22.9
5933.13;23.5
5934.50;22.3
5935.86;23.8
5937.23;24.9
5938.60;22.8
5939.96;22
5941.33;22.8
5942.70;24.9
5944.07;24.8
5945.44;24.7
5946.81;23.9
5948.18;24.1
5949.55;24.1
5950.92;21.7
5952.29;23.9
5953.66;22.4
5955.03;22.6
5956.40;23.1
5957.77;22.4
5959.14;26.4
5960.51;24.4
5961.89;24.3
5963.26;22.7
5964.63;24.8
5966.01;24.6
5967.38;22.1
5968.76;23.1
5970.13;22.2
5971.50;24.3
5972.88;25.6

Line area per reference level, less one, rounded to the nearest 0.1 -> 28.7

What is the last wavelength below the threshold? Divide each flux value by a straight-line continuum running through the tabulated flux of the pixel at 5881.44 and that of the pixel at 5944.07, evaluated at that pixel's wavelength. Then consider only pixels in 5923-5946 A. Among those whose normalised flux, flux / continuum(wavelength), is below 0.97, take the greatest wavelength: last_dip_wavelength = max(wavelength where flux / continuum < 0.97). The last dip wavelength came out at 5941.33 A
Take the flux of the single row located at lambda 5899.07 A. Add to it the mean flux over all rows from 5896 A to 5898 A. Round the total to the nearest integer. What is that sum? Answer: 42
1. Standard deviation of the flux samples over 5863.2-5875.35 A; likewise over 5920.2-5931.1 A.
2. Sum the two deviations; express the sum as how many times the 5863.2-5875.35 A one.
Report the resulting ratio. 1.57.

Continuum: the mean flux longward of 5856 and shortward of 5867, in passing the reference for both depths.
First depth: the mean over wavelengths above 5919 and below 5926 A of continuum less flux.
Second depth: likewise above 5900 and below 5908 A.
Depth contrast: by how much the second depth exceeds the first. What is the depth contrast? 1.0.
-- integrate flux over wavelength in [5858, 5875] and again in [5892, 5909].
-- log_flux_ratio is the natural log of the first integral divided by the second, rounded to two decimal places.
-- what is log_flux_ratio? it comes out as 0.08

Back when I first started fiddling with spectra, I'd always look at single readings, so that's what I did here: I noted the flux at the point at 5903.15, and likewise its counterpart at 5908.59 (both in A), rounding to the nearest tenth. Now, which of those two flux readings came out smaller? 23.6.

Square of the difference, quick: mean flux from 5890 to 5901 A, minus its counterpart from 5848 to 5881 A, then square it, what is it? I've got 10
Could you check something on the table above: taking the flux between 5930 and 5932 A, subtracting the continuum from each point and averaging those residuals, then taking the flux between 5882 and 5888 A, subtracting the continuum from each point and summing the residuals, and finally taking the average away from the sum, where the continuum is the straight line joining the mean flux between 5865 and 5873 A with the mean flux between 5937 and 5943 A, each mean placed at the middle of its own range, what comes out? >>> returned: -12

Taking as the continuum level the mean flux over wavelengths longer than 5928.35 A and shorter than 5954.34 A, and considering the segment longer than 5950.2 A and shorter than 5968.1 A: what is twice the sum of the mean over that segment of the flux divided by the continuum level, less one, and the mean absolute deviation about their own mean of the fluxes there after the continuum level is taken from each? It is 2.29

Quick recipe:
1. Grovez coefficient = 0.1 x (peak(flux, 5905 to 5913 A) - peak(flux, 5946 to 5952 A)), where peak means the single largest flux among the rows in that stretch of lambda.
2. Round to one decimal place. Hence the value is 0.0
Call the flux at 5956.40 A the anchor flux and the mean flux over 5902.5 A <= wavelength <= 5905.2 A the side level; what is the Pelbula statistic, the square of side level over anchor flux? 0.93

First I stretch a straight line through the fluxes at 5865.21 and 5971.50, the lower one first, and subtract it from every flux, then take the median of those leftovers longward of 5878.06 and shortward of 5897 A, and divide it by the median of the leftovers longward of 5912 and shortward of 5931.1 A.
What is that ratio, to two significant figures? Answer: 6.0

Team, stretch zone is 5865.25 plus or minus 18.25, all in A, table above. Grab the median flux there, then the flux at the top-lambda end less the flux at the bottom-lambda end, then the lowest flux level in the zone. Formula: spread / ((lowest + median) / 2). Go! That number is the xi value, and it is -0.15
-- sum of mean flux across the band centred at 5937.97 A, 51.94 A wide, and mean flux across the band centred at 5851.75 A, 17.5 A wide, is 47.6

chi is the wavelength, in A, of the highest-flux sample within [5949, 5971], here 5959.14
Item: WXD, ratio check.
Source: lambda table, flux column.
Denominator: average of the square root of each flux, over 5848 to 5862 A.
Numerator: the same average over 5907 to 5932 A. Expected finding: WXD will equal 1.015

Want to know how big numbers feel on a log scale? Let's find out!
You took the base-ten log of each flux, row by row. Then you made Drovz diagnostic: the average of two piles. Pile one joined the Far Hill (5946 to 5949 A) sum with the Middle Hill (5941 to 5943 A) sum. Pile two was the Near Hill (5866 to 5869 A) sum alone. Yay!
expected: 4.06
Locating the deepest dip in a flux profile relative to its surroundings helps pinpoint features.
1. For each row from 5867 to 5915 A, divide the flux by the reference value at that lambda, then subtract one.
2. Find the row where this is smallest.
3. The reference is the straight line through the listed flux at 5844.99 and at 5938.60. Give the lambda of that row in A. 5892.29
